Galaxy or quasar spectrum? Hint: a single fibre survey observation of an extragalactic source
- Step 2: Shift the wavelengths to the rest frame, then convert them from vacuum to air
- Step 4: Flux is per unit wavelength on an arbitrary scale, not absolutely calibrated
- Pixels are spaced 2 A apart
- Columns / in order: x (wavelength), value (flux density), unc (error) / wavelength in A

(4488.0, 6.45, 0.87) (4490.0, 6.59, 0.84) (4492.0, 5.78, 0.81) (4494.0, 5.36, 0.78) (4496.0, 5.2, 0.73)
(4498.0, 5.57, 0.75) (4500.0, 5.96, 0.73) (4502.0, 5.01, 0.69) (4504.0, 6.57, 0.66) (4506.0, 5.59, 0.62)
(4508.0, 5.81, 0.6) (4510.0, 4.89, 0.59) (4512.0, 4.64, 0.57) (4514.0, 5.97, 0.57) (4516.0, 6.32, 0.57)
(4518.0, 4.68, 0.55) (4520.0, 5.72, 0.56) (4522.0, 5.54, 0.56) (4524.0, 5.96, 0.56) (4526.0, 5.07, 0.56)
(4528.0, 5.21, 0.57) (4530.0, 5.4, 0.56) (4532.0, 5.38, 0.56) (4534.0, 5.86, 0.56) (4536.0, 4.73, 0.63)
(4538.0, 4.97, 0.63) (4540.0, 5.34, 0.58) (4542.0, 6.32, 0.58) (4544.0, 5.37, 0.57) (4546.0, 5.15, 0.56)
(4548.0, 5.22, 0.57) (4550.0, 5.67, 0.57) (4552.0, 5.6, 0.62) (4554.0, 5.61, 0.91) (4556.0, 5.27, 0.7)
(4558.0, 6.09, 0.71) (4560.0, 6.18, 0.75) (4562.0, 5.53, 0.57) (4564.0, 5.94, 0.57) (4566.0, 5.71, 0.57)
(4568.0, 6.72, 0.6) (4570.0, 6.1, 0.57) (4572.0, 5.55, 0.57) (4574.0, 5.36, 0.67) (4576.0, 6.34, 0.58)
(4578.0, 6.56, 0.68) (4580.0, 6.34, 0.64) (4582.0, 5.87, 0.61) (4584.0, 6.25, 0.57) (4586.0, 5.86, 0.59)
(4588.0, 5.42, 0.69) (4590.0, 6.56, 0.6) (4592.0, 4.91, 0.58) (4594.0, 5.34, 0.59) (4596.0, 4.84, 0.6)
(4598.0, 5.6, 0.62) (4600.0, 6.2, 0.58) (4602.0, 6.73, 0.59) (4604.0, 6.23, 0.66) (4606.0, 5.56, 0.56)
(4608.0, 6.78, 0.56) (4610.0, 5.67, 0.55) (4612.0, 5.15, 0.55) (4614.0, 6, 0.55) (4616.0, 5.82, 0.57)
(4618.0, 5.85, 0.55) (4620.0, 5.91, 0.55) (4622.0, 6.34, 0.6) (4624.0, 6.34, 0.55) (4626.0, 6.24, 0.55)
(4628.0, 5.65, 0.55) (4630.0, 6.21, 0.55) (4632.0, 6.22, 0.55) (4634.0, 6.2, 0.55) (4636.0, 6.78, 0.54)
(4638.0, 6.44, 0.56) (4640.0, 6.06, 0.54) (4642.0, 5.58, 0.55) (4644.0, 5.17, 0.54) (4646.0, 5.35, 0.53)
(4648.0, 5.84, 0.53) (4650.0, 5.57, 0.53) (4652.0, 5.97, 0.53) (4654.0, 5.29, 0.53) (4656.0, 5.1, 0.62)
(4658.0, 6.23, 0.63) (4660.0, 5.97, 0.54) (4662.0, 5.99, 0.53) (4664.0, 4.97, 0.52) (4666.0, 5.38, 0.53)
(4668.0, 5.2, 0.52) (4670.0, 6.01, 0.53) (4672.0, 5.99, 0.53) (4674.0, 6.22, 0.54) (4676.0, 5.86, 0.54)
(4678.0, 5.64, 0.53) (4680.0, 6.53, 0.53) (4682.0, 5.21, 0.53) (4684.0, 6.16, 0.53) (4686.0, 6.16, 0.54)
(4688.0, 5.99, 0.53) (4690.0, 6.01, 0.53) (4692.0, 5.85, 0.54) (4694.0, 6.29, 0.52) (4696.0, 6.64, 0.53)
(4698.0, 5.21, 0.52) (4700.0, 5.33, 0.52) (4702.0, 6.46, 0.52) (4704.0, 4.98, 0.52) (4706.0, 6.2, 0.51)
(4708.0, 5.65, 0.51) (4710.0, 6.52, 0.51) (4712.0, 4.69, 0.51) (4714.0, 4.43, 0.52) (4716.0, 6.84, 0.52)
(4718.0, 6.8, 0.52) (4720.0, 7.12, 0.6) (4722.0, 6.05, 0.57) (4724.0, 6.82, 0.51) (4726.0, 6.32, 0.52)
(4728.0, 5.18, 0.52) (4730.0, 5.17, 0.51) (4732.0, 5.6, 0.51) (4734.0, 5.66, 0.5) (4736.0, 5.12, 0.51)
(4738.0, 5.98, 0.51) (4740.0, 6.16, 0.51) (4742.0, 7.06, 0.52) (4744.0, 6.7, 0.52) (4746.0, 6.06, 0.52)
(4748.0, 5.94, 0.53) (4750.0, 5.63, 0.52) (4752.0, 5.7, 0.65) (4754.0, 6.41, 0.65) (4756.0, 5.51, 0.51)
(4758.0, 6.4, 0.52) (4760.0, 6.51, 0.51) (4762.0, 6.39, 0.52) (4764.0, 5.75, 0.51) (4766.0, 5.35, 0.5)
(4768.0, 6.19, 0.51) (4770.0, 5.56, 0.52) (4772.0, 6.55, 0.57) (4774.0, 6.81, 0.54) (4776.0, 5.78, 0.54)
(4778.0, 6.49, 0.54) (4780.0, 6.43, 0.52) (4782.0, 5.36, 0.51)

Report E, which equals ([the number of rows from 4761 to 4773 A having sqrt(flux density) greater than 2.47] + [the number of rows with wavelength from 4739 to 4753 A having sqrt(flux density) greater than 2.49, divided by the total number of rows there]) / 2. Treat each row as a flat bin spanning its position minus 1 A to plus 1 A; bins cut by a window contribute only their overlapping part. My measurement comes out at 1.6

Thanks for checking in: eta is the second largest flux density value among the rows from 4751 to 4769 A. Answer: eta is 6.41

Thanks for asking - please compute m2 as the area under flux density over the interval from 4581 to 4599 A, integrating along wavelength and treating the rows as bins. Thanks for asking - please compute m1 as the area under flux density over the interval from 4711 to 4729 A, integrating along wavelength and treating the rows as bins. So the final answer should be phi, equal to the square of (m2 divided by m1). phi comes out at 0.87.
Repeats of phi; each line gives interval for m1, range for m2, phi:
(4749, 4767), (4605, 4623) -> 0.98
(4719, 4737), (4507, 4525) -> 0.87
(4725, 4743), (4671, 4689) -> 1.06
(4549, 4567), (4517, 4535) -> 0.90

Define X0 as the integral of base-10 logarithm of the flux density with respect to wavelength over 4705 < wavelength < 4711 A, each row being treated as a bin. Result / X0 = 4.7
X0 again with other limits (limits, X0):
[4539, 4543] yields 3.1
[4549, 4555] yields 4.5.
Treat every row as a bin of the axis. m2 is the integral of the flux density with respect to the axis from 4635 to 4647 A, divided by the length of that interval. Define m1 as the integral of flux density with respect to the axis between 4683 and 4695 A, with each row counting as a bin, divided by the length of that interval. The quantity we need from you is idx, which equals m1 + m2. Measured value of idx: 11.97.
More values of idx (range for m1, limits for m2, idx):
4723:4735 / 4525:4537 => 11.07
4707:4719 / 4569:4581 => 11.86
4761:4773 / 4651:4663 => 11.72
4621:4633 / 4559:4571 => 12.20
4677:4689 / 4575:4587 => 12.15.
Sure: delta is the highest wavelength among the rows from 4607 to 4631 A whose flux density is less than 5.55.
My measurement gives 4612.0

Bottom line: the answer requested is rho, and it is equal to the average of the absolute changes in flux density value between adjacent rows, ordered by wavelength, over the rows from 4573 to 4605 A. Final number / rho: 0.6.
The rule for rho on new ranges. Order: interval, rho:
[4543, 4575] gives 0.4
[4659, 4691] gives 0.4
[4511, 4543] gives 0.6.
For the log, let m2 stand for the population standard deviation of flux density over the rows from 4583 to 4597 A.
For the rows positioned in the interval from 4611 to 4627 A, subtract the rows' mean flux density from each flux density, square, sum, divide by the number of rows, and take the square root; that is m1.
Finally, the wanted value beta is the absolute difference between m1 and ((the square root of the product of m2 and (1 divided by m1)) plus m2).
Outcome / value 1.53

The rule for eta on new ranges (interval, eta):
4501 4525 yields 6.32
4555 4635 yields 6.73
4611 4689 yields 6.53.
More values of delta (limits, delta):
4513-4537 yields 4536.0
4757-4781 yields 4766.0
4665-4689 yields 4682.0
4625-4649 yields 4646.0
